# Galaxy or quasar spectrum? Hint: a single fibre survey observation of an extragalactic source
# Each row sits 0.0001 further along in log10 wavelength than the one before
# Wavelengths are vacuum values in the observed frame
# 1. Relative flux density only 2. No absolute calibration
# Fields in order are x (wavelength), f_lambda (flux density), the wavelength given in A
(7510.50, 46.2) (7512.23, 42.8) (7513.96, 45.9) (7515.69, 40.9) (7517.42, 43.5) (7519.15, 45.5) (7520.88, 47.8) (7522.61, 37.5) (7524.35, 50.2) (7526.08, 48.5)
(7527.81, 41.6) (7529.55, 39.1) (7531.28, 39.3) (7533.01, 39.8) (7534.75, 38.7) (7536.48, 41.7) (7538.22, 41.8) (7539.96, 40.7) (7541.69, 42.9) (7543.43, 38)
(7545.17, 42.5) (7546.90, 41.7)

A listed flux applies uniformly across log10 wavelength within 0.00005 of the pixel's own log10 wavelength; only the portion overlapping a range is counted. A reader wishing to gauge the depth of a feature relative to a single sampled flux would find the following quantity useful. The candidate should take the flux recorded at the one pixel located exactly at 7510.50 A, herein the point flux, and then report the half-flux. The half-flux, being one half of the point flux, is 23.1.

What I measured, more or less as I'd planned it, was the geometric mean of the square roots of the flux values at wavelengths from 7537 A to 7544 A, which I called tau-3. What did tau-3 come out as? 6.39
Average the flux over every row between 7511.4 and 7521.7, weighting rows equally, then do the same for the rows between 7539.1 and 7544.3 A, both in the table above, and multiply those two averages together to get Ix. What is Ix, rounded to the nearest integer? 1800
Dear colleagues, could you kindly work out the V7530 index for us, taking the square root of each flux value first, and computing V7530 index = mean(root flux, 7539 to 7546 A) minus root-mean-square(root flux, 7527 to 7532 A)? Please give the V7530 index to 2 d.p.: 0.08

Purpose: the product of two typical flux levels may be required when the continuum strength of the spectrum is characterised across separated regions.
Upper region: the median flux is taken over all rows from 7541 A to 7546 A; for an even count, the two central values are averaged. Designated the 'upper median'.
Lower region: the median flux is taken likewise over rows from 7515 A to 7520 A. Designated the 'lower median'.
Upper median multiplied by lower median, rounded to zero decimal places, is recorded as 1849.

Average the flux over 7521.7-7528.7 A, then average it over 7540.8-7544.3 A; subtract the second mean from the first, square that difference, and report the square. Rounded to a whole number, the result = 16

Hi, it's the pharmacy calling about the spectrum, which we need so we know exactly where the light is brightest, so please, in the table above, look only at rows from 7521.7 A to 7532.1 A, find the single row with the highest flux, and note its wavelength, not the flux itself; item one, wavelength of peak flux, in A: 7524.35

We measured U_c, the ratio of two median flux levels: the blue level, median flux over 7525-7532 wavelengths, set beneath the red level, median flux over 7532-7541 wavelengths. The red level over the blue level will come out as 1.01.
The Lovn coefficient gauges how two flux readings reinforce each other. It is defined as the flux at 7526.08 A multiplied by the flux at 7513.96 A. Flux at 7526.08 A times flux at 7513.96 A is 2226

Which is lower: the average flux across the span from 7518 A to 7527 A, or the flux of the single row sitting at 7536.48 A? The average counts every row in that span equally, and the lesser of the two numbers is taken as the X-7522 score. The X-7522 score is 42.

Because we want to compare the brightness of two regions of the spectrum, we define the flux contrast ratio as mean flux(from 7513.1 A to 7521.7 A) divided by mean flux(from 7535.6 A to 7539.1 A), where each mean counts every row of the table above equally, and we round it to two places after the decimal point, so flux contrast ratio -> 1.07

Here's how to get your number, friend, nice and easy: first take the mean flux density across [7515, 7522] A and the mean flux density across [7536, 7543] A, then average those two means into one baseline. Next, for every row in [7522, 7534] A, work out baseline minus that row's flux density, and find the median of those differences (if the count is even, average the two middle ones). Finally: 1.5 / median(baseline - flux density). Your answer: 0.5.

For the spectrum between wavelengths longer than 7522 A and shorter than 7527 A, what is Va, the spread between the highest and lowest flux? 12.7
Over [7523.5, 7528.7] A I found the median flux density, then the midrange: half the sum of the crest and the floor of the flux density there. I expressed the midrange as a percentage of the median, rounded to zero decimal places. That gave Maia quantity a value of 95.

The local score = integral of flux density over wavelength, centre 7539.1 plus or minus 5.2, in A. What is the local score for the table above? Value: 423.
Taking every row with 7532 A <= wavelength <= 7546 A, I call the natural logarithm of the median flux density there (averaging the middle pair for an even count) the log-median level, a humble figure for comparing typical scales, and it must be 3.72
